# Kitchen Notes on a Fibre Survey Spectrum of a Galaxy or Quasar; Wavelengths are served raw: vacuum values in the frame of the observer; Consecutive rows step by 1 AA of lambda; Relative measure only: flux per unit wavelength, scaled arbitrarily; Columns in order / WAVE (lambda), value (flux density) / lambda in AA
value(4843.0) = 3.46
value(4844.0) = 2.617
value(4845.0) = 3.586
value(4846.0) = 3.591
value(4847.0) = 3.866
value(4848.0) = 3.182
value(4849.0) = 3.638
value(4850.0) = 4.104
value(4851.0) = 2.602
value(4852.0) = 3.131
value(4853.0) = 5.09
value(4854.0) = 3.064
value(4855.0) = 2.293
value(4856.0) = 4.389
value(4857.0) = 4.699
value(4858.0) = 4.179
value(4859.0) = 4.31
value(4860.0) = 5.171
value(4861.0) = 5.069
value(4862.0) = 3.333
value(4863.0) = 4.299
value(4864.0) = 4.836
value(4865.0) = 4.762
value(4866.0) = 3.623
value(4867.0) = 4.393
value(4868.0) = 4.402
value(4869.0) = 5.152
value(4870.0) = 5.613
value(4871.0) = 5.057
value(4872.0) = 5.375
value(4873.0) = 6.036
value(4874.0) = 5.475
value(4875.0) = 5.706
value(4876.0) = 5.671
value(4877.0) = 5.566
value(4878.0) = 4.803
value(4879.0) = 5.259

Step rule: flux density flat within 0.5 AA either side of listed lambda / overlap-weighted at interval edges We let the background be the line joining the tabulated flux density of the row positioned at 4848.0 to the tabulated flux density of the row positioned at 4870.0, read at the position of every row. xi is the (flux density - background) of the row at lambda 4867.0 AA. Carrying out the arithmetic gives -0.9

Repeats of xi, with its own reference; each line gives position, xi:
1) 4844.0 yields -0.1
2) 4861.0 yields 0.5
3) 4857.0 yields 0.5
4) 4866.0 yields -1.5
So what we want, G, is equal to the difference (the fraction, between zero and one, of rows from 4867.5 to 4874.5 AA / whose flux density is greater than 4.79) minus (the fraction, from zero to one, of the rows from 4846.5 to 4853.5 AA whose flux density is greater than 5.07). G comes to 0.71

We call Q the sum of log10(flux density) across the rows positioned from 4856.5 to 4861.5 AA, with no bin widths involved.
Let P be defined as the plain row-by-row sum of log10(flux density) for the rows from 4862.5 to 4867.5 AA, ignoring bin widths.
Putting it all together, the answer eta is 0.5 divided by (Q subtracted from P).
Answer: -3.4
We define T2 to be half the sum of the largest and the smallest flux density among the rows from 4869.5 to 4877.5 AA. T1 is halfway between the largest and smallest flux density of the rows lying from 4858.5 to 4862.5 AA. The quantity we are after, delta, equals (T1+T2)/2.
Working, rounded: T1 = 4.3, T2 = 5.5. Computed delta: 4.9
